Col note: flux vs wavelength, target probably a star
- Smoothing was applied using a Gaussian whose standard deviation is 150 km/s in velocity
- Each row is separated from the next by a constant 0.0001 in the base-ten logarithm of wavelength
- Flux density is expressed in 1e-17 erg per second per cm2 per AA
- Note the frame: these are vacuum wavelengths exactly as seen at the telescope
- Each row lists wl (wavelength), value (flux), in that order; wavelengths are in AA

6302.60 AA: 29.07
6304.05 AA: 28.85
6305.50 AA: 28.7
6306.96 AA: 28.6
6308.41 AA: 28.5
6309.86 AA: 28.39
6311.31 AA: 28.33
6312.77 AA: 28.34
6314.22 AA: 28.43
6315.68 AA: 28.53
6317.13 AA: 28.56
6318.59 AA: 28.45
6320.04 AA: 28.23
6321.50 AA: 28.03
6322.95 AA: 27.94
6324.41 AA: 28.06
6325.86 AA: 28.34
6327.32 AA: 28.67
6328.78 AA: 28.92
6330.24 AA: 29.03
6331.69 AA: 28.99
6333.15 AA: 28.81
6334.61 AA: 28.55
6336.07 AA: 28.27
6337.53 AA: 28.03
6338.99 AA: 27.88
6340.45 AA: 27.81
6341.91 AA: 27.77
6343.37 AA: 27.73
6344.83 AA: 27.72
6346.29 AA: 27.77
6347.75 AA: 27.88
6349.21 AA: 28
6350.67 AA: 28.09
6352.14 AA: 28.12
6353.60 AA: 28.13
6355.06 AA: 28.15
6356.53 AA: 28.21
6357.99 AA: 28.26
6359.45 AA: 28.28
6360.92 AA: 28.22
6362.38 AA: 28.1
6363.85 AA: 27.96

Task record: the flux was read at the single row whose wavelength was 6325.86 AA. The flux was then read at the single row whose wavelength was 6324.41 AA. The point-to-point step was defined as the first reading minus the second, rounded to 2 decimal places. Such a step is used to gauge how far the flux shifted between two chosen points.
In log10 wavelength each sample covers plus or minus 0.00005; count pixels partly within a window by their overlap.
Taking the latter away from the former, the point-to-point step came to 0.28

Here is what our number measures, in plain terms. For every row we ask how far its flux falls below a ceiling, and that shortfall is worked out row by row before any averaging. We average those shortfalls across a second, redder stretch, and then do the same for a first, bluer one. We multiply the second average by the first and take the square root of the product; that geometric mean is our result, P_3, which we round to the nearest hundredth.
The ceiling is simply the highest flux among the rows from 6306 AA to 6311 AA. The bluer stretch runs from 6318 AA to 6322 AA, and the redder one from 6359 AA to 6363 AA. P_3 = 0.38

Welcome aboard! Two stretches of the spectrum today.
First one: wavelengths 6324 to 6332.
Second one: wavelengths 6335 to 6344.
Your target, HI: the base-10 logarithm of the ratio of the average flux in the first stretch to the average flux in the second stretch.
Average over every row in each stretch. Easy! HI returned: 0.012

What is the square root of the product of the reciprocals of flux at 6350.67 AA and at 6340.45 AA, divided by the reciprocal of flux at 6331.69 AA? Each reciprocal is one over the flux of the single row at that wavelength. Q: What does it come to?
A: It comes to 1.037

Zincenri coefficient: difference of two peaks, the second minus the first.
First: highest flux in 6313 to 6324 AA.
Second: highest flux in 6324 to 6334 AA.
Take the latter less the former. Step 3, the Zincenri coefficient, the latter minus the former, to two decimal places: 0.47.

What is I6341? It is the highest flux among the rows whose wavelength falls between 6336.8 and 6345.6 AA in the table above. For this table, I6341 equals 28.03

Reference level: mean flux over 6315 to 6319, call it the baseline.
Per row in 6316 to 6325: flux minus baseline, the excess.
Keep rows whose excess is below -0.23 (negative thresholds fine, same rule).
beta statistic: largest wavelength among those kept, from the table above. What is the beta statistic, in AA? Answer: 6324.41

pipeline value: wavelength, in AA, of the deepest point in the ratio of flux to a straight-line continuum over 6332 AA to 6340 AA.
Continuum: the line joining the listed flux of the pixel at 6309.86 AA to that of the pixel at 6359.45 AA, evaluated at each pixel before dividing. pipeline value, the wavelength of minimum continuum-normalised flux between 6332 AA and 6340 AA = 6338.99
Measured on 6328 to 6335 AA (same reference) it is 6334.61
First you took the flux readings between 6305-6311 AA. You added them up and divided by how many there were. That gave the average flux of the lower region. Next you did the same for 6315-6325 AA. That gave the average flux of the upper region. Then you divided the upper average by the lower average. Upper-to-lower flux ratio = 0.99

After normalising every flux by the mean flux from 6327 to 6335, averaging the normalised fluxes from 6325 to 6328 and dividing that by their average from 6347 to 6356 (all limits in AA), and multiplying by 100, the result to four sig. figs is 101.6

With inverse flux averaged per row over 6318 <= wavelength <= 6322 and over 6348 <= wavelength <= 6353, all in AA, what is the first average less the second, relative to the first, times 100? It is -0.6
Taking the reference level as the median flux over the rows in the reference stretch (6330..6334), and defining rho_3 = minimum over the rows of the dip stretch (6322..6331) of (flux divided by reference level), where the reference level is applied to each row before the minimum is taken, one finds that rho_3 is 0.964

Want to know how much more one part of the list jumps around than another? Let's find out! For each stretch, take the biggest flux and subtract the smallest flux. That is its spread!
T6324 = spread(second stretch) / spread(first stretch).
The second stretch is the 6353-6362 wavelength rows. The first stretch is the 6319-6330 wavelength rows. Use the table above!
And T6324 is 0.2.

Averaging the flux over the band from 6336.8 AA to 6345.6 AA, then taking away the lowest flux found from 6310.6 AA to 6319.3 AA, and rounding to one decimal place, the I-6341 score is -0.5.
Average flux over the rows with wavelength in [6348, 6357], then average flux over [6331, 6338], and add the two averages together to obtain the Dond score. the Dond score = 56.6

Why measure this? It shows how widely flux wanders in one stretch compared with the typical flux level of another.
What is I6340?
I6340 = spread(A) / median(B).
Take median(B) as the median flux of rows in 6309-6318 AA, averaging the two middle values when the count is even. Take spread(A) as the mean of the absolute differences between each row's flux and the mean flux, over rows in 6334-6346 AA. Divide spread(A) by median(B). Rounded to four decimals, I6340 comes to 0.0083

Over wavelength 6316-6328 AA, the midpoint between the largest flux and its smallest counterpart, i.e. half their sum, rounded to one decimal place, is 28.3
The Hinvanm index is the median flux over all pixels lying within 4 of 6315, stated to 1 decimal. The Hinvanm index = 28.4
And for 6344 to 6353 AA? 27.9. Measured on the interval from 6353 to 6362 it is 28.2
